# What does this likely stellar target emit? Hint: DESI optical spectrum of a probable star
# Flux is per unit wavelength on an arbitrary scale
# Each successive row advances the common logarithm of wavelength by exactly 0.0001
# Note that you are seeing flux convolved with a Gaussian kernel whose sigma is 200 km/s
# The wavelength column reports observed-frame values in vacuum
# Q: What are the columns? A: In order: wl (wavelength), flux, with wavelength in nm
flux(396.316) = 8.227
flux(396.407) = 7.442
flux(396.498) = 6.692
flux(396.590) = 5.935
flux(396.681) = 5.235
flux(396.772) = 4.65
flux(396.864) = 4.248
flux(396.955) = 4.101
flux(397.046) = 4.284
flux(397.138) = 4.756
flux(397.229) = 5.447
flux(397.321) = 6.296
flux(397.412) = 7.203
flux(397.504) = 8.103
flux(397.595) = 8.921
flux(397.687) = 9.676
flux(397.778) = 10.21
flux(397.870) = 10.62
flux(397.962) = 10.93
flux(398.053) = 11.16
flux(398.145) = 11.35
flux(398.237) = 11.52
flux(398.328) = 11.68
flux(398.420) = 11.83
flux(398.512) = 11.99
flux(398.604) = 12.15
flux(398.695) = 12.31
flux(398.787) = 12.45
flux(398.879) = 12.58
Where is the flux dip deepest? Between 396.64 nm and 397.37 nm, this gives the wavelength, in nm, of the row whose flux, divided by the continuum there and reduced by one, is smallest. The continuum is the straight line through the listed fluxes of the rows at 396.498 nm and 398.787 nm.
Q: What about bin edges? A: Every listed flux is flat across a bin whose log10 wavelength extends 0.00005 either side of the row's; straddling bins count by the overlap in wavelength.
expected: 396.955 nm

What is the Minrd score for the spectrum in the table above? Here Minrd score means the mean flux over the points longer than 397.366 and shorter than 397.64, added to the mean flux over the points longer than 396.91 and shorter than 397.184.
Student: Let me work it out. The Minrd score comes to 12.5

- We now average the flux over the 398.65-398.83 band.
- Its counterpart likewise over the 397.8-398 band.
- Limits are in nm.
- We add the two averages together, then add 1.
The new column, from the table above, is 24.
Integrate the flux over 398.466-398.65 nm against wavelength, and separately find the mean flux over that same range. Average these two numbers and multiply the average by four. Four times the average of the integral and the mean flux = 29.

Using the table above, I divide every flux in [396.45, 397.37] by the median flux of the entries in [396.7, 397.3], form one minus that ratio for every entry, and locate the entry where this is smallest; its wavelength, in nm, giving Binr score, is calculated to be 396.498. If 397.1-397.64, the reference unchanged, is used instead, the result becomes 397.595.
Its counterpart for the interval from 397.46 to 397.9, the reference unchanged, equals 397.870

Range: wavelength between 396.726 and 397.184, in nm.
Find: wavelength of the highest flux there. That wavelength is 397.138 nm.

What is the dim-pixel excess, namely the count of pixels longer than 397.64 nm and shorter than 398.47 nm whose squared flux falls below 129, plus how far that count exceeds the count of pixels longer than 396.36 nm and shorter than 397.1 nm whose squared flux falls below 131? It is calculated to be 4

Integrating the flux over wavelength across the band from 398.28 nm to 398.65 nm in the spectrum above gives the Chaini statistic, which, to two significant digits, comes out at 4.4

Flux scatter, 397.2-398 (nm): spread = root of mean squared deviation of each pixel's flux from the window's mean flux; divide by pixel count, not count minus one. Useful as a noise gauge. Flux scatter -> 1.9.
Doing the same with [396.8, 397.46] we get 1.1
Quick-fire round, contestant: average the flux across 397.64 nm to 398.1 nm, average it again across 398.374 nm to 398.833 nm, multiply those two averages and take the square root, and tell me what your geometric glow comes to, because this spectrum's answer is 11.3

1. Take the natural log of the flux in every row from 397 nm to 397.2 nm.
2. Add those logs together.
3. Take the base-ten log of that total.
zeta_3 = 0.48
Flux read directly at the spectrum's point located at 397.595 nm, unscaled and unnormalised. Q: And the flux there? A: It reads 8.921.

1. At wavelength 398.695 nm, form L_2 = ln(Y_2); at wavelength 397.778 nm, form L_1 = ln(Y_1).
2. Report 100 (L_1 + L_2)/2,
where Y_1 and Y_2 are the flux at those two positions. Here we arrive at 242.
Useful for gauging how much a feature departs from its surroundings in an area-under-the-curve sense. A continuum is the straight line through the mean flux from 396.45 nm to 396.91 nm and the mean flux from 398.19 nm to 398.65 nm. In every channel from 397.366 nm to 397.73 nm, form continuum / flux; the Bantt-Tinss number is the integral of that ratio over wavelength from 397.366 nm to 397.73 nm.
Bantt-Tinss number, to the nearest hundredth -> 0.37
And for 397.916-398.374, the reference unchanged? 0.44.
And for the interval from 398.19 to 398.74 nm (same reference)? 0.55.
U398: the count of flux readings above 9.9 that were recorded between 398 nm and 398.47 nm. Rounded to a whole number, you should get 5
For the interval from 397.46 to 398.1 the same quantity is 4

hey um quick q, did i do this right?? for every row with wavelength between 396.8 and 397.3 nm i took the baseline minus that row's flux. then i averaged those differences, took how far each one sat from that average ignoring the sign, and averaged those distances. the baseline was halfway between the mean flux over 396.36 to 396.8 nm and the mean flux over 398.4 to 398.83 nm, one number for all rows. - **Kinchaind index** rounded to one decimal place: 0.4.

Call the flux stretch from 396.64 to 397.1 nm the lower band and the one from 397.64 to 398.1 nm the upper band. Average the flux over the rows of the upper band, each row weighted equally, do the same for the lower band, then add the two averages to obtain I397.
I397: 15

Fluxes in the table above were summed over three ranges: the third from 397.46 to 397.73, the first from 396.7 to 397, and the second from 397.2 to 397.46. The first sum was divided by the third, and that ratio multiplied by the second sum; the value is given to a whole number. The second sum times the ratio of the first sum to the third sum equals 9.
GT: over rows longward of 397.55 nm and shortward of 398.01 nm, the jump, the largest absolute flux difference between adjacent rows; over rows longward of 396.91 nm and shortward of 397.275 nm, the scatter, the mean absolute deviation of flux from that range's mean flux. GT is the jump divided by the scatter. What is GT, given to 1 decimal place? 1.7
